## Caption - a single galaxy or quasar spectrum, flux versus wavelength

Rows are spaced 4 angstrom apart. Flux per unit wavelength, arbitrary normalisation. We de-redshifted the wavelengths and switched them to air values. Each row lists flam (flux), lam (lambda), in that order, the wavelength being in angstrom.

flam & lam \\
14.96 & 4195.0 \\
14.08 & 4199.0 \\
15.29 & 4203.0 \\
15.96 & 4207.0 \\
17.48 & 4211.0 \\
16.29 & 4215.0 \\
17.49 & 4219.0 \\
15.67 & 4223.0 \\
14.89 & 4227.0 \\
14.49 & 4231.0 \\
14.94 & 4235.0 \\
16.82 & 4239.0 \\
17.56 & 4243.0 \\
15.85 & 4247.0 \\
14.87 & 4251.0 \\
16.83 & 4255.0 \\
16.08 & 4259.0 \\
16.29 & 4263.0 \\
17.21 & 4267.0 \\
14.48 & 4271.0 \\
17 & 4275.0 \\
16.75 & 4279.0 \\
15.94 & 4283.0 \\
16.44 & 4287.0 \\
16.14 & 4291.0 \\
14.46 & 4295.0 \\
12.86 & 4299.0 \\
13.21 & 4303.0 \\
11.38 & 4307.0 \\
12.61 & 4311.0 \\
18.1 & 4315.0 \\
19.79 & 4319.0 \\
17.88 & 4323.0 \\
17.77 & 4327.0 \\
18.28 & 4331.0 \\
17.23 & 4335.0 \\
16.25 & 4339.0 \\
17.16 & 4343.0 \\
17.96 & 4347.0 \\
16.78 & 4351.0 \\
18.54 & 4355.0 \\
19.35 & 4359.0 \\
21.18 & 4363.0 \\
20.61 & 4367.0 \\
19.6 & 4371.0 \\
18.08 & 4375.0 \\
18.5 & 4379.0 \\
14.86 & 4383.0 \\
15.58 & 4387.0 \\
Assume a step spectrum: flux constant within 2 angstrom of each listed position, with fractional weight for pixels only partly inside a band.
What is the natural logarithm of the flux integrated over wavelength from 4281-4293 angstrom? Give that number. 5.27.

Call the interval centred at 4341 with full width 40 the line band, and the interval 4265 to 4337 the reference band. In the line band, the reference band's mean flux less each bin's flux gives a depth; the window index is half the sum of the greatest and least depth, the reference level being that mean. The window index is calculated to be -1.8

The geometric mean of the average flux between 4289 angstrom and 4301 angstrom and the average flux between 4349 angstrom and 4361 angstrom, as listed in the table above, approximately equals 16.2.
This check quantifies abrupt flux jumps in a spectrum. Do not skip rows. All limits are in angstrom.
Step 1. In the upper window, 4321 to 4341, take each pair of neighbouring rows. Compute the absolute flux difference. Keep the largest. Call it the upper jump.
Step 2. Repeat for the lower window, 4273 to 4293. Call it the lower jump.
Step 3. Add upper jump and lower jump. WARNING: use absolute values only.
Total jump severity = 1.9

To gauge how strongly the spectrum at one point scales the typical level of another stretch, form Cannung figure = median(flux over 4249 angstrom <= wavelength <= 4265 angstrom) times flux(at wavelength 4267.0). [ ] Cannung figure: 279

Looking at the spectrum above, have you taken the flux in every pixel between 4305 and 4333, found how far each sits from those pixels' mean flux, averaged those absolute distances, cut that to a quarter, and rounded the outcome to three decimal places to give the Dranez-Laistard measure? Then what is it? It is 0.650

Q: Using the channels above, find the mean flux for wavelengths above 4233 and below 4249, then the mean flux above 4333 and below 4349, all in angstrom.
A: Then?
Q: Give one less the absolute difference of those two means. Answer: 0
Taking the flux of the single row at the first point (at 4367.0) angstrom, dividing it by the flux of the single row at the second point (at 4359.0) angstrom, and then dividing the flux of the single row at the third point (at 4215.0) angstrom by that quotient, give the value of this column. 15.3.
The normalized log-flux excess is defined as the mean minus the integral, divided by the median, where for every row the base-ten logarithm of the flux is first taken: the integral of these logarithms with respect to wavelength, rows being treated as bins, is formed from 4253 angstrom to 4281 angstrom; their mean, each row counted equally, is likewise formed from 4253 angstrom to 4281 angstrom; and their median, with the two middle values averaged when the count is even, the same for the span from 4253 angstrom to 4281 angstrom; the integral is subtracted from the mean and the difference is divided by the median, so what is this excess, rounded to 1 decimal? -26.8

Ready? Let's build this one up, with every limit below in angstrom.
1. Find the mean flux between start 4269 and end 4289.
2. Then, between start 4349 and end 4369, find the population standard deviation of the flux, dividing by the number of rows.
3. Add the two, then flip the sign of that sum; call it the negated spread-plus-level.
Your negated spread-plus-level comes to -17.7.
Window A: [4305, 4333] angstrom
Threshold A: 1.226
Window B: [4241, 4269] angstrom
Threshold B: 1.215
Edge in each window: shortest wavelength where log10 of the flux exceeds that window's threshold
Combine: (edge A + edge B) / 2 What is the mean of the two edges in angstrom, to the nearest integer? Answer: 4279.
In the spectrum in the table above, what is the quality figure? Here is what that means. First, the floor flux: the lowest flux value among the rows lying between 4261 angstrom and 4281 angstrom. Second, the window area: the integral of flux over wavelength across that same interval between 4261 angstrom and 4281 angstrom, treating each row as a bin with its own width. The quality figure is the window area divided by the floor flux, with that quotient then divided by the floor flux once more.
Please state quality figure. 1.6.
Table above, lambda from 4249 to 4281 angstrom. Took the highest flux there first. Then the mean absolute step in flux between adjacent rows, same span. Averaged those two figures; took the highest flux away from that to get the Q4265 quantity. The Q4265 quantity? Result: -7.9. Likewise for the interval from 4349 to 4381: -10.0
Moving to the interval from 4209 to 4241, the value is -8.2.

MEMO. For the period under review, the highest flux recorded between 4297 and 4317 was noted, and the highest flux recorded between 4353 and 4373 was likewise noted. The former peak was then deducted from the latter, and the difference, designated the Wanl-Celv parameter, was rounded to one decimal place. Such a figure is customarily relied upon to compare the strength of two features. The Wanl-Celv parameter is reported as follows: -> 3.1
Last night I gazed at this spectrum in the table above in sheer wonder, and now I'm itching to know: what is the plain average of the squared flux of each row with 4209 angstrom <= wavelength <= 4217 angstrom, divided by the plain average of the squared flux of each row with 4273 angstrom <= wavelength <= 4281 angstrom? 1.00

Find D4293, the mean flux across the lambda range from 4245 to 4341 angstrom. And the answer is 16.0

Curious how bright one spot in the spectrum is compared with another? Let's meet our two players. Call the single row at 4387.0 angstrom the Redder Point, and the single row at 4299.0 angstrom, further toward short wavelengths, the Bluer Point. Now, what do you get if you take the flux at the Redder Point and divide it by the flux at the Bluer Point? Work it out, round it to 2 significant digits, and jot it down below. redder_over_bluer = 1.2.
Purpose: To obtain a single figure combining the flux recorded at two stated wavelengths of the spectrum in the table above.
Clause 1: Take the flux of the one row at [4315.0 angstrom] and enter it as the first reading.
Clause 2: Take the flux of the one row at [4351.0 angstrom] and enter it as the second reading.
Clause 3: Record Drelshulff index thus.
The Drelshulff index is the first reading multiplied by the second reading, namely 304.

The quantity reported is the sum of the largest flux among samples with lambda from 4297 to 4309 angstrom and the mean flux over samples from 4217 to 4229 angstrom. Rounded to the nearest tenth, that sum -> 29.2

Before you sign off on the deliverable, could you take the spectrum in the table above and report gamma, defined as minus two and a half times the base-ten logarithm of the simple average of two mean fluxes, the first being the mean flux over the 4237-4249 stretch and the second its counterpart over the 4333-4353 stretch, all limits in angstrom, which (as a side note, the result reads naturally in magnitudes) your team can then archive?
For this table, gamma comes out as -3.07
